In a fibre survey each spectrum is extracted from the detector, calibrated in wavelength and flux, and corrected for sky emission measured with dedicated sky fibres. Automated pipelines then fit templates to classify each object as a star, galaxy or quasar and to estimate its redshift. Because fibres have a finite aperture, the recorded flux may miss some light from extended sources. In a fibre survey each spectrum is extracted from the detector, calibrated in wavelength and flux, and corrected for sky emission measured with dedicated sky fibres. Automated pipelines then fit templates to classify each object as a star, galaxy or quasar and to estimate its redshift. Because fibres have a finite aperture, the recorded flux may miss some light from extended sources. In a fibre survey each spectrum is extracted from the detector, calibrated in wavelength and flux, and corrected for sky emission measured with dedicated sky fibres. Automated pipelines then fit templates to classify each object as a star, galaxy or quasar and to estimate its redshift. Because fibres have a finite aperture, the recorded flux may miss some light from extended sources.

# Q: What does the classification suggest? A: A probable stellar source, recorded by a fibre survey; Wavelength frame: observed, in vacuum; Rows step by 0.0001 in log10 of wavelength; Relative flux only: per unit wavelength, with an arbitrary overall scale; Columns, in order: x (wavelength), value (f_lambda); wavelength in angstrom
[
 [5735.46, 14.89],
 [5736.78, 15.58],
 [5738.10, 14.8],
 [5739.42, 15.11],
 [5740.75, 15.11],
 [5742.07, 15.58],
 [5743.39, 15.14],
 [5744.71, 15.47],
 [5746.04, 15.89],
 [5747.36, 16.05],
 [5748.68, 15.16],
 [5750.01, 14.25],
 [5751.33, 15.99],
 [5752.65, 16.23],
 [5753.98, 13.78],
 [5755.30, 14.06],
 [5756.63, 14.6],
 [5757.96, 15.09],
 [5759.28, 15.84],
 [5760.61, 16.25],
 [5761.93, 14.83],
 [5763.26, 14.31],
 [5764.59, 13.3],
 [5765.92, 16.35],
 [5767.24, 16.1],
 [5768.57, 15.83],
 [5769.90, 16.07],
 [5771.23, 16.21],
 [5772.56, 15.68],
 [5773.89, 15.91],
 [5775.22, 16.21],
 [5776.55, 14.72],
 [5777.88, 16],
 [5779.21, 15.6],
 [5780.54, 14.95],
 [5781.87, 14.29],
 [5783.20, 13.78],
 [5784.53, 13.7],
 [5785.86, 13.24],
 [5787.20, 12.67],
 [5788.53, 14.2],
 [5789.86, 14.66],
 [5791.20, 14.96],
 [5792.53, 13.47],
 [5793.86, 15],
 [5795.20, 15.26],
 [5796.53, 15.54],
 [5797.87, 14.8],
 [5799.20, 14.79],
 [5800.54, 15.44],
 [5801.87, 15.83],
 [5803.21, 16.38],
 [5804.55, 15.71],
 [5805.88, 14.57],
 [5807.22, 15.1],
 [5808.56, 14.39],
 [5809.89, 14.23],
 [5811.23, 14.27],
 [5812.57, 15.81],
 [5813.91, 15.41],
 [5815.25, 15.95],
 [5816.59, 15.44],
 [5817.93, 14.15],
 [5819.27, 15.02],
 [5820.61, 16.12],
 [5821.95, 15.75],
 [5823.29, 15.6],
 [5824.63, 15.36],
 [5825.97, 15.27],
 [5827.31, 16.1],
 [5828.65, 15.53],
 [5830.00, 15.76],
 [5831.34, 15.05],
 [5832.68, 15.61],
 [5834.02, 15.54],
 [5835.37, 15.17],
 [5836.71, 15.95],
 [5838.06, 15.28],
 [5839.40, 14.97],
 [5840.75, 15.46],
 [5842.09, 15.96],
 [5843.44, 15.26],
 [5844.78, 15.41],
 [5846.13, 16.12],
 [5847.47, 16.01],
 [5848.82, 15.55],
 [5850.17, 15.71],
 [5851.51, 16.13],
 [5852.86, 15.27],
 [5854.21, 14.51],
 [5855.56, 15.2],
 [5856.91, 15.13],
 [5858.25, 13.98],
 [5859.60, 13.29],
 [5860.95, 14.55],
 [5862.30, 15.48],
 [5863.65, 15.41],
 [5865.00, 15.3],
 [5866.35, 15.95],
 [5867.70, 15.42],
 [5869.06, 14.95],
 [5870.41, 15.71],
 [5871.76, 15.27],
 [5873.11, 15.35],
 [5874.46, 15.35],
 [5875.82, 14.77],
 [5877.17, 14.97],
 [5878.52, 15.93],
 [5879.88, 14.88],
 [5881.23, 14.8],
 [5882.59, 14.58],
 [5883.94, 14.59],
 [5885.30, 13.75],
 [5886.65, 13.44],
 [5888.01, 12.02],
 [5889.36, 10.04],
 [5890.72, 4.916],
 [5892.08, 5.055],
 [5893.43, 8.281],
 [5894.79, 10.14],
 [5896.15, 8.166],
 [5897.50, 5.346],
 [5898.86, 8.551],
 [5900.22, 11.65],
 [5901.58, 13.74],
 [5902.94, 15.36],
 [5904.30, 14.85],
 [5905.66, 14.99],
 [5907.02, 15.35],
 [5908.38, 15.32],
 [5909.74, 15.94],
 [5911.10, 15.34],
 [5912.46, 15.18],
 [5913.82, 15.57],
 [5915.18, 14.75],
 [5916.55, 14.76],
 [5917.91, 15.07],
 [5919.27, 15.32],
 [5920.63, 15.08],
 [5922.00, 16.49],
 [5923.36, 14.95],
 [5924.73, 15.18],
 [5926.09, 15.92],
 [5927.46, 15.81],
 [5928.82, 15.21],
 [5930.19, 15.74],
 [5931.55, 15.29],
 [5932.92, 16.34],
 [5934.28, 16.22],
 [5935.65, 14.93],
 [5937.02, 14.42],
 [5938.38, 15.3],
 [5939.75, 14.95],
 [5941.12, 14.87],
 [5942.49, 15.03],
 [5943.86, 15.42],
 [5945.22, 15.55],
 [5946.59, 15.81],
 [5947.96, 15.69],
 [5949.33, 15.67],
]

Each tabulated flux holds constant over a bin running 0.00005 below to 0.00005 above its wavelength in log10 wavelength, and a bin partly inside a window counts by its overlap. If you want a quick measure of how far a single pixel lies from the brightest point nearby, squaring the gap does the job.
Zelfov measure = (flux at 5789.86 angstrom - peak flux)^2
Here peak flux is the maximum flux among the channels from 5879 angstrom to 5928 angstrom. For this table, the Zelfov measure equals 3.3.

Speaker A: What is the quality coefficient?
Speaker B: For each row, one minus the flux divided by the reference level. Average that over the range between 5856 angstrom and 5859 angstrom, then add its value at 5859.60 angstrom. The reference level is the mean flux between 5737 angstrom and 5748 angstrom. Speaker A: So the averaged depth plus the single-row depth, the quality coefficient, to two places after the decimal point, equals 0.19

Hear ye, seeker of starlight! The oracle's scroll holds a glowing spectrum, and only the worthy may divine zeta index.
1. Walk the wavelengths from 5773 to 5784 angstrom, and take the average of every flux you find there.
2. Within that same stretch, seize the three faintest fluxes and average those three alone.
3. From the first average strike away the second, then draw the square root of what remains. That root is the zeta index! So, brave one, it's 0.96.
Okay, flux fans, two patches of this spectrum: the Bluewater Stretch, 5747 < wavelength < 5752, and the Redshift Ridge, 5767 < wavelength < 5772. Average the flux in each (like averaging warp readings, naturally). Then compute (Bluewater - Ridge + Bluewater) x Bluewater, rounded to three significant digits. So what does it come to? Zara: 225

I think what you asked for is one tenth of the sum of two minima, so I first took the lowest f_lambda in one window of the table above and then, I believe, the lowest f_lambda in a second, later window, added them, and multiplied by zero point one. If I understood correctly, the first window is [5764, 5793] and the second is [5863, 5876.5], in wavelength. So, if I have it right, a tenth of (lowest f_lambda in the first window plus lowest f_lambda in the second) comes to 2.74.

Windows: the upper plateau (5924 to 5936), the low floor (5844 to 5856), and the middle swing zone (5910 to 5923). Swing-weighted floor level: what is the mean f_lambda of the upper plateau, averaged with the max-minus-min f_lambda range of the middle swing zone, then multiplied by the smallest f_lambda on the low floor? 126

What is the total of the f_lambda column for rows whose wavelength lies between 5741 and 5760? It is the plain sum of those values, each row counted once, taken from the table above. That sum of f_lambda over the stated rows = 213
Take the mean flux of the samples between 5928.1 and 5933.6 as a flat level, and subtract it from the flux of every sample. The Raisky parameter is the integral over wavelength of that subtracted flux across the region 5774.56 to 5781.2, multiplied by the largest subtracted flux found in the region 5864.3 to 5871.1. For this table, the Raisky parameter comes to -0.3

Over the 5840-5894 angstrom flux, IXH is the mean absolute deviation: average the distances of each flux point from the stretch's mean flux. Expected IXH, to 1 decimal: 1.7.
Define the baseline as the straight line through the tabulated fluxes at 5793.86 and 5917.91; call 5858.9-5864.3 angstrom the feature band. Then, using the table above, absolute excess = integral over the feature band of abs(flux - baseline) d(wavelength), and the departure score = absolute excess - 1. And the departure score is 3.1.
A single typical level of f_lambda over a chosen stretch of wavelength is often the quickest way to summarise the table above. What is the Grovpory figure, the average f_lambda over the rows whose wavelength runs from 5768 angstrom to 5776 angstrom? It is 16.0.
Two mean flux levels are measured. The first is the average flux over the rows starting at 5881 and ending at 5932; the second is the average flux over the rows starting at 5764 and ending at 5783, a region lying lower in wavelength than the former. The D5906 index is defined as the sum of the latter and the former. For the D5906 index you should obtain 28.8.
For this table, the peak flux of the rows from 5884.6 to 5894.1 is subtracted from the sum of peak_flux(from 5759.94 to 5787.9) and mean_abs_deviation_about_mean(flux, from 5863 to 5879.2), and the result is 2.9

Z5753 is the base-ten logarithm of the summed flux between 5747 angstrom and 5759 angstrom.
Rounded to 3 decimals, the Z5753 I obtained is 2.131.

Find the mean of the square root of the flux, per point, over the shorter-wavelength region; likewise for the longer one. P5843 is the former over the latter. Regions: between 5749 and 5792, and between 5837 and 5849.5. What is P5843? 0.98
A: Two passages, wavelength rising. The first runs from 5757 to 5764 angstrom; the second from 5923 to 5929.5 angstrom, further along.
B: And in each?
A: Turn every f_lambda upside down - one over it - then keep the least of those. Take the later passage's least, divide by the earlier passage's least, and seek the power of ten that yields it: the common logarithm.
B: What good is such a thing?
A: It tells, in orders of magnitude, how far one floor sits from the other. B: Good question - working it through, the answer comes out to 0.01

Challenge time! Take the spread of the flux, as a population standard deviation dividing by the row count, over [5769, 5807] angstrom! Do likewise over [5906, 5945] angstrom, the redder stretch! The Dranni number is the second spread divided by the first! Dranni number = 1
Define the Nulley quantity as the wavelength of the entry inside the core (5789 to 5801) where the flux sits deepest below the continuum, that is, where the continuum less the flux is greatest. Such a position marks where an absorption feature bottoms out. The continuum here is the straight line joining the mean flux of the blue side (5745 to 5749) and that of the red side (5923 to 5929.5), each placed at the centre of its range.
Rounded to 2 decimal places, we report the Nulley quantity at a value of 5792.53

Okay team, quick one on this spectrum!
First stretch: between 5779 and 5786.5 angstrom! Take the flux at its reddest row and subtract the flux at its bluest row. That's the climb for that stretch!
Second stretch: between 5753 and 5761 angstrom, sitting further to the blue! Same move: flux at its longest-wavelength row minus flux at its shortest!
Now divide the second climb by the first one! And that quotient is -1.0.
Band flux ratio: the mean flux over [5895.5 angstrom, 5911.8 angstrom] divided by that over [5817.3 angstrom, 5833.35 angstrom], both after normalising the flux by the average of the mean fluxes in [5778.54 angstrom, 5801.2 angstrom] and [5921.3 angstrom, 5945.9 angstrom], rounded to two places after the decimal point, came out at 0.83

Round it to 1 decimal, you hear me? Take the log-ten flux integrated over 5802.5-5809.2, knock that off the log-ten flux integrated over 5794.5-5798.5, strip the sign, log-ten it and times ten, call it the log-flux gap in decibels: 5.0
